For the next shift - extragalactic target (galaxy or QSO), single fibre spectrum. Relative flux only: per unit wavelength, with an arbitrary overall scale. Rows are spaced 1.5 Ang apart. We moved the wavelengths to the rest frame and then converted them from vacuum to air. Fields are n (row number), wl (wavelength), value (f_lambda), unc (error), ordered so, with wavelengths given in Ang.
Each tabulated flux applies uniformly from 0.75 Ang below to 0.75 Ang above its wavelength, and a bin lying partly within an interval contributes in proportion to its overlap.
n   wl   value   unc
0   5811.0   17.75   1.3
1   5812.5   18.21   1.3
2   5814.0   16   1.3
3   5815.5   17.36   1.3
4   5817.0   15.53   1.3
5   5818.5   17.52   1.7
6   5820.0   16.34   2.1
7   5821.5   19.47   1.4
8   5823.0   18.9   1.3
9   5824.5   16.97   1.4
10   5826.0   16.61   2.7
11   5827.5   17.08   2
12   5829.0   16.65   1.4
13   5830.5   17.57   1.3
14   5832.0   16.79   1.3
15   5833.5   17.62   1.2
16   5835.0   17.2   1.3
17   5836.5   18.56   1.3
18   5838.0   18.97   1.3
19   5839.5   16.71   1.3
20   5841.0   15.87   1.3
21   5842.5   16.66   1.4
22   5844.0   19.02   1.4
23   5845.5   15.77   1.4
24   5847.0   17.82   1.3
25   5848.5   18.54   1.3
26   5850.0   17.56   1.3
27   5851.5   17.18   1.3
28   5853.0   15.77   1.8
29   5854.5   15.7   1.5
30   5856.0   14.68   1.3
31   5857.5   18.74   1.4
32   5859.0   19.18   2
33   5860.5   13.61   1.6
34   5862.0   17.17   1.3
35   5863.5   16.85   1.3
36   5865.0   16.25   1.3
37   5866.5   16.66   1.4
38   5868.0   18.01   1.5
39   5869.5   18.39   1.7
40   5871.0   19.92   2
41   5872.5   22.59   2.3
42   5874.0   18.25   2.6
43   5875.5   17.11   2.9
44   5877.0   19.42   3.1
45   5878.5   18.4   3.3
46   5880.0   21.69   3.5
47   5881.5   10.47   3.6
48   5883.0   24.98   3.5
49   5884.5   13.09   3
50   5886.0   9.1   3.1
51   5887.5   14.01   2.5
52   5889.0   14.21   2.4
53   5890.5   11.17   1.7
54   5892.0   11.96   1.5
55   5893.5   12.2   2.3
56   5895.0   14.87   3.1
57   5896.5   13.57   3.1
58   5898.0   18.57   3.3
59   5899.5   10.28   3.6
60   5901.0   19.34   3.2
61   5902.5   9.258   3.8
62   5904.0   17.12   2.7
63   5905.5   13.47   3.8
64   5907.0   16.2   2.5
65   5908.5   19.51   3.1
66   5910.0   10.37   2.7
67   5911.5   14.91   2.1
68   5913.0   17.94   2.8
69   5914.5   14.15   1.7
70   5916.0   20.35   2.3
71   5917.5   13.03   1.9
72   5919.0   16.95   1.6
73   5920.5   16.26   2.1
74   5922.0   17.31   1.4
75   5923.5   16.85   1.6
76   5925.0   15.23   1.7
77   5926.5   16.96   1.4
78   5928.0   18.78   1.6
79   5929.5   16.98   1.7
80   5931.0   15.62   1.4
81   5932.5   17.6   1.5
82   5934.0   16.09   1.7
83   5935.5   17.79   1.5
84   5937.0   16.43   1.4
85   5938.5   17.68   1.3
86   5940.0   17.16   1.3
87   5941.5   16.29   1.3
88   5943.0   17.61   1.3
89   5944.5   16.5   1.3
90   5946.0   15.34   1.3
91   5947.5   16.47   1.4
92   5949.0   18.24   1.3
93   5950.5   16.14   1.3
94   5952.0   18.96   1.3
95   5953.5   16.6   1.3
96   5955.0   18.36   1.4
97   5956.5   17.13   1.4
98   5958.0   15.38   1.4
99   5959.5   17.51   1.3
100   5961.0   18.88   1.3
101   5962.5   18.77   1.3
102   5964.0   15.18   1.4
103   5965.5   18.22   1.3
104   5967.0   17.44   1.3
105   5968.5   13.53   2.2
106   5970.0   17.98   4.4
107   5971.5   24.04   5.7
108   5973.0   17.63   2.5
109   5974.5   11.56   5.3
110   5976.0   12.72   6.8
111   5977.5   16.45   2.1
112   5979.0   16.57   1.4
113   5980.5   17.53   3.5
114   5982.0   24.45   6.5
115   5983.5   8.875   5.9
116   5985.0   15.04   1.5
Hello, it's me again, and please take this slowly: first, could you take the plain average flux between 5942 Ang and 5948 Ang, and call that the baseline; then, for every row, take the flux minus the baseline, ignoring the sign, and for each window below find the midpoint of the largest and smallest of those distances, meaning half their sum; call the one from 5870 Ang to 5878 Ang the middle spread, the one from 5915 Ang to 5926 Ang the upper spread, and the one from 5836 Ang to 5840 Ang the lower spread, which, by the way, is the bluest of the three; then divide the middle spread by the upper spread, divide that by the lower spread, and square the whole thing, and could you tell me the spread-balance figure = 1.5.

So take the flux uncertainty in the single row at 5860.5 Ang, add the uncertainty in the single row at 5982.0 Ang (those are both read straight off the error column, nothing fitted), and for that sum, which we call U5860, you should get 8.1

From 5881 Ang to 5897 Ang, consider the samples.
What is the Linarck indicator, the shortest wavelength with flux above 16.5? 5883.0 Ang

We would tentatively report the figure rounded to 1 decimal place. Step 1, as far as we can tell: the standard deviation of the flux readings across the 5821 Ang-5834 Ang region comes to 1.0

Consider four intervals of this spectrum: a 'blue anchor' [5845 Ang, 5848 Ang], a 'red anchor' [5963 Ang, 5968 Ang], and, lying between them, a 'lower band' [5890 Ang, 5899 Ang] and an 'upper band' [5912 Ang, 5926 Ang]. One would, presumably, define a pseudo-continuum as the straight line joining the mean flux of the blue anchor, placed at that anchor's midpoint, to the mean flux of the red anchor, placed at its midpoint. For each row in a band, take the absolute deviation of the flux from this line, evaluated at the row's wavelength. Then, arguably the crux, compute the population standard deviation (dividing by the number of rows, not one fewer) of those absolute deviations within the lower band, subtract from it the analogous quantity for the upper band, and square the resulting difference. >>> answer 0.0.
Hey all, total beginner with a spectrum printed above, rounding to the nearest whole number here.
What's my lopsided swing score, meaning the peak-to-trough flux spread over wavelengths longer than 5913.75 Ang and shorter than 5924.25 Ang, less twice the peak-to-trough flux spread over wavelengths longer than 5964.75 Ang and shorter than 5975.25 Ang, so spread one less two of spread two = -18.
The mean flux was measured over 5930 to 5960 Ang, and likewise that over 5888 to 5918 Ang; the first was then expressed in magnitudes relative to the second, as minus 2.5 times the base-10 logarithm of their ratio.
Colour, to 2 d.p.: -0.16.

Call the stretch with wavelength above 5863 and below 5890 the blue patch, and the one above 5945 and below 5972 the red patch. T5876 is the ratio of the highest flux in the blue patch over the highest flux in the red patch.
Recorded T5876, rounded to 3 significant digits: 1.04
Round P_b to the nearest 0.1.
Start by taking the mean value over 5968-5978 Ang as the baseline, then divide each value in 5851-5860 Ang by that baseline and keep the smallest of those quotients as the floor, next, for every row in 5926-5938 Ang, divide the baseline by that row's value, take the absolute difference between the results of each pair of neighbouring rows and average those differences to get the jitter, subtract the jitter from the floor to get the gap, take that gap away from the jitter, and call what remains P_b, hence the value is -0.7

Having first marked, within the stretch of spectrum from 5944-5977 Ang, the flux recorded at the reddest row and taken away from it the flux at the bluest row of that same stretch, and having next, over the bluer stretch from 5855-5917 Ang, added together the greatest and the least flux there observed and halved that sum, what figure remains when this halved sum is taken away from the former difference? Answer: -21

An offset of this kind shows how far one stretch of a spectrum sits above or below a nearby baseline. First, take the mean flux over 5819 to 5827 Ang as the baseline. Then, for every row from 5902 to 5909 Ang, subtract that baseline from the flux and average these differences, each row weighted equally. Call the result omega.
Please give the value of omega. -2.5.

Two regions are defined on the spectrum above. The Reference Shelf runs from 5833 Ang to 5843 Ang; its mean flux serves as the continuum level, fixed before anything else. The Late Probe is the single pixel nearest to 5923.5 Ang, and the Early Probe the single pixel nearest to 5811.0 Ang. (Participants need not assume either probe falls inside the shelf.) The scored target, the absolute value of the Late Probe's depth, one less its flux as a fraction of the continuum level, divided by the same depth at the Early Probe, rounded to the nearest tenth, 1.4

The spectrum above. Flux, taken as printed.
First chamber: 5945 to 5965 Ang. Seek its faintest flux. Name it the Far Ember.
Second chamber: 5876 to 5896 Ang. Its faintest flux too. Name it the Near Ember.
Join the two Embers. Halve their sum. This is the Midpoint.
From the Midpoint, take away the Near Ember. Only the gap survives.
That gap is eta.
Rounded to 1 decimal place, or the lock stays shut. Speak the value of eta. 3.0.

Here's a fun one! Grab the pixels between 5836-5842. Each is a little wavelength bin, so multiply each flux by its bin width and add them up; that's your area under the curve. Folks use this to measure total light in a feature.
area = 105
